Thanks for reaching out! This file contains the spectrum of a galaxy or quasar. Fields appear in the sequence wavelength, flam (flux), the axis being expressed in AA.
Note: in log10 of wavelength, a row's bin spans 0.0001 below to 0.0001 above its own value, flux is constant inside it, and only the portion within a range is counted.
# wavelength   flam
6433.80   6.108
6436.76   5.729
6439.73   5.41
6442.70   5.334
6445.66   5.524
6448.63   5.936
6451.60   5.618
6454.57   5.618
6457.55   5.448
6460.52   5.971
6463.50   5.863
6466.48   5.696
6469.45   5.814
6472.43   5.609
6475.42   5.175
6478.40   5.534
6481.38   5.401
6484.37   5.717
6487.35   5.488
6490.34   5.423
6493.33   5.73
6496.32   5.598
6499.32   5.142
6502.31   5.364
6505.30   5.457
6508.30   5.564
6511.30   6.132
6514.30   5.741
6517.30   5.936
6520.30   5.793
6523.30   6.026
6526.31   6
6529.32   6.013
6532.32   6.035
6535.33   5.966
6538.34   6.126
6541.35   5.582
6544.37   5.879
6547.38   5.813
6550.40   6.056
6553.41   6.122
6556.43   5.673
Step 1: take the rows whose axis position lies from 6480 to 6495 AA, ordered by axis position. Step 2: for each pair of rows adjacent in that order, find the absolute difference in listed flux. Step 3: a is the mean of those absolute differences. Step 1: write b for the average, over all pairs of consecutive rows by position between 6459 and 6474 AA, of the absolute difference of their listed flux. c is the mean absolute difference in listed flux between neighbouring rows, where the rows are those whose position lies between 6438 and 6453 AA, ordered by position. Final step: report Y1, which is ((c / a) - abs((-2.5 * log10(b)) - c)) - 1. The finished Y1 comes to -1.73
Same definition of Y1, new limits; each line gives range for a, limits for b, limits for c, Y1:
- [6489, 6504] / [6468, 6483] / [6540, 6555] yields -1.60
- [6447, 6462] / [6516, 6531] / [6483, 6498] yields -2.55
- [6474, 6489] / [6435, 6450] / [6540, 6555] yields -1.69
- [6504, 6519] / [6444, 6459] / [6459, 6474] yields -2.00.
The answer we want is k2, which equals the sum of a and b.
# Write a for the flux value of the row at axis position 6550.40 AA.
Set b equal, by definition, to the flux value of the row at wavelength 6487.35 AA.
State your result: 11.5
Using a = 6.056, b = 5.488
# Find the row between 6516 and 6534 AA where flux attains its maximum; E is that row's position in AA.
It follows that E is 6532.32 AA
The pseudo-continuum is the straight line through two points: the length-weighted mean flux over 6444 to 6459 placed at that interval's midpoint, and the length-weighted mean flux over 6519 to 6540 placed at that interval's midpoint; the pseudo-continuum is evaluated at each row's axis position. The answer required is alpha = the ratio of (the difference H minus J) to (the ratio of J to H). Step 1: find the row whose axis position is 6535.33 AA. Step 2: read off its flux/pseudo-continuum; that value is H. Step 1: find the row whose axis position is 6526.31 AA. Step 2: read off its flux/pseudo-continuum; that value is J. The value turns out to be -0.01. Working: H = 0.99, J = 1.00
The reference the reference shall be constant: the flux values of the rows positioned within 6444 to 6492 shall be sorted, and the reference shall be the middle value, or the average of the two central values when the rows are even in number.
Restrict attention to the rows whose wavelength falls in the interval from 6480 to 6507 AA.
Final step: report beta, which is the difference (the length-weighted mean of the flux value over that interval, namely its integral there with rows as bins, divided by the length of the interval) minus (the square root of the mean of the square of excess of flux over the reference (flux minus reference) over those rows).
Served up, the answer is 5.26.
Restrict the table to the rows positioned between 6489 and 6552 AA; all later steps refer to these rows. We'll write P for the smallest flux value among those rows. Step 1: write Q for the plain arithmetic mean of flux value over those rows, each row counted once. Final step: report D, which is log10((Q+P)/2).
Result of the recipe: 0.737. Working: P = 5.142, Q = 5.78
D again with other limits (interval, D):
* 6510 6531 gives 0.767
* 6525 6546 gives 0.761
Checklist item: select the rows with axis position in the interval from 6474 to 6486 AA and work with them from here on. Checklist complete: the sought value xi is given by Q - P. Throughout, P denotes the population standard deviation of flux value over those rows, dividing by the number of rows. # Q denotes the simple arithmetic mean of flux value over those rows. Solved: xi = 5.26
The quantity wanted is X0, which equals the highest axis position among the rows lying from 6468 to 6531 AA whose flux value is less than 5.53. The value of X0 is 6505.30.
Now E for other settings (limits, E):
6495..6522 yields 6511.30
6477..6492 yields 6484.37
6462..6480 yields 6463.50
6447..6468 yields 6460.52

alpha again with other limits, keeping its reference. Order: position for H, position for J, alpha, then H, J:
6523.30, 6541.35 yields 0.10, 1.01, 0.92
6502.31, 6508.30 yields -0.03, 0.91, 0.94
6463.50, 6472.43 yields 0.05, 1.03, 0.98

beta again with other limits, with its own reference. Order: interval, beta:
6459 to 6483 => 5.39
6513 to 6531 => 5.60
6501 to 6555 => 5.53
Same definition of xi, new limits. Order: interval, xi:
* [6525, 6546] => 5.78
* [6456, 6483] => 5.37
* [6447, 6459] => 5.48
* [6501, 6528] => 5.52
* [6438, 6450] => 5.32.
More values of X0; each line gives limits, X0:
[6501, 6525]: 6505.30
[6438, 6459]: 6457.55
